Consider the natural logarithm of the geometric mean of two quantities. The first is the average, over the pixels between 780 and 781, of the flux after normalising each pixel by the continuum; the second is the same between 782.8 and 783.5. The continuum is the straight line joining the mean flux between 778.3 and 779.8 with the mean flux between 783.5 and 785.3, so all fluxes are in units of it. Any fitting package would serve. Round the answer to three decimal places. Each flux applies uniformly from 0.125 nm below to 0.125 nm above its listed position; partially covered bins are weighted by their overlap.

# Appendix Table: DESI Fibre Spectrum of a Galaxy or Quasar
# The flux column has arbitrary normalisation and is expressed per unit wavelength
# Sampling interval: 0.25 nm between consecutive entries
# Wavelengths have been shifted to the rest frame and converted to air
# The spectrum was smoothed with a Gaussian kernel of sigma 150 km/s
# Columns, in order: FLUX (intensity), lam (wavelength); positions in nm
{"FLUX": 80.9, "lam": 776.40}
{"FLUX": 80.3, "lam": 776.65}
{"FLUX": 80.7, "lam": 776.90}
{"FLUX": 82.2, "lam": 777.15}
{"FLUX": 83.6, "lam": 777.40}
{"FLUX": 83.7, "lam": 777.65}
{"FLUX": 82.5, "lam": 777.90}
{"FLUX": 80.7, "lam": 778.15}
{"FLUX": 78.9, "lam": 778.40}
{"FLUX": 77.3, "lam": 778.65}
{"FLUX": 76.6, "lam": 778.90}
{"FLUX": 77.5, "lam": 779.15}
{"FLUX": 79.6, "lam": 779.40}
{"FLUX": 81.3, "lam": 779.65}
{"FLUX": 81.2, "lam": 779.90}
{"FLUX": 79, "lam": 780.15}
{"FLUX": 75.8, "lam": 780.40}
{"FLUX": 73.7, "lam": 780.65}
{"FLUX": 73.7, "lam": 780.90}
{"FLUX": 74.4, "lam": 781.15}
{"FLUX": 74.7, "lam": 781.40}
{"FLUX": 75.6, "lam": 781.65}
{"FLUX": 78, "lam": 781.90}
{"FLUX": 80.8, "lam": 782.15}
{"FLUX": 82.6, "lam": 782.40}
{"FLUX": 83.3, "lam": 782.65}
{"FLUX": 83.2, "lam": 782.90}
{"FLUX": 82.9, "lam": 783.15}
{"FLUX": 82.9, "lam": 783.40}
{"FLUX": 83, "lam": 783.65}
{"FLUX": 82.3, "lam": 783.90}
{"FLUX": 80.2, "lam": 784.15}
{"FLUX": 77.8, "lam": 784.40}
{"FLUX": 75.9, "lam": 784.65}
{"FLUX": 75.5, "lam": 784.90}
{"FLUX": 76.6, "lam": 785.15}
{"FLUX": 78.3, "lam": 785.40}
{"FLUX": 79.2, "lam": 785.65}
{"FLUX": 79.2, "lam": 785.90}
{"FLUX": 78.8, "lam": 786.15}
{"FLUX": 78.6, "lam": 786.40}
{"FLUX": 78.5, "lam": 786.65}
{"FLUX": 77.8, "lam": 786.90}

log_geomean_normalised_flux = 0.007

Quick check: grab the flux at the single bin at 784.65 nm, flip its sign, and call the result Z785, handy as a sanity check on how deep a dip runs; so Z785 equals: -75.9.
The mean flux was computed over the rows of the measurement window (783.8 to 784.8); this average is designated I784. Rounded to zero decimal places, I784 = 79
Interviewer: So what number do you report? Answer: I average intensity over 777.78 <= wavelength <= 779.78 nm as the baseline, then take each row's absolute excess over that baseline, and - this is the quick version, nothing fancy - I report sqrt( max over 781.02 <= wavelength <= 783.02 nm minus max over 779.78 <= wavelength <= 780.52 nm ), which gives 1.18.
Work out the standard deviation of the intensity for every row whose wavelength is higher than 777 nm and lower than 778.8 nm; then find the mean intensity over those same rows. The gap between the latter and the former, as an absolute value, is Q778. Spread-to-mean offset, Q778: 79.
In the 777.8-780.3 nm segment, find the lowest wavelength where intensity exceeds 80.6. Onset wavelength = 777.90 nm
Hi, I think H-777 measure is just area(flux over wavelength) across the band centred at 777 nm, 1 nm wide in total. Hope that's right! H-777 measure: 82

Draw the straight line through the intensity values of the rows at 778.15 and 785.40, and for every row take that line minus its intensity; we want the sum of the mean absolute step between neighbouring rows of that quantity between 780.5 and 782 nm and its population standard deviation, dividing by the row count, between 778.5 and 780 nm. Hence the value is 3.0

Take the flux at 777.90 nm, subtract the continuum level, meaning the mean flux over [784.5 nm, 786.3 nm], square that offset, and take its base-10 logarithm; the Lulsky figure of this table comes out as 1.37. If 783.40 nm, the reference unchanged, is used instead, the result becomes 1.44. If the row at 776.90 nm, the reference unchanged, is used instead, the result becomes 0.97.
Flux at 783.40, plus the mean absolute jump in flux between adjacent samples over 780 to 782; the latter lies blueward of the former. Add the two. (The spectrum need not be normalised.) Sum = 84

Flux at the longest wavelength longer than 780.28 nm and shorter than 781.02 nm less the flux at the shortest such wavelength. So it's -2.1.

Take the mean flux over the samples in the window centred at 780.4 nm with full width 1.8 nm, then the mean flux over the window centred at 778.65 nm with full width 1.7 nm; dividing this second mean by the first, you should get 1.03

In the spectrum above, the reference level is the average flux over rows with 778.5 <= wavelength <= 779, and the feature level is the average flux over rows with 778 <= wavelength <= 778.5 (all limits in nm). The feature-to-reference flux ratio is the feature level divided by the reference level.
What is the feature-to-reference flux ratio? 1.04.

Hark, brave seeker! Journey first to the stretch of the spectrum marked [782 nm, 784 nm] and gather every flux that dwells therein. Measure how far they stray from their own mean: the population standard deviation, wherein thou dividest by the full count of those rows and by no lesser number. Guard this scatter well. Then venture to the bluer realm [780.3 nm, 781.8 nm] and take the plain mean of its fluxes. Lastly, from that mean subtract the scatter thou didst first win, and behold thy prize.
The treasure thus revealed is 73.9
